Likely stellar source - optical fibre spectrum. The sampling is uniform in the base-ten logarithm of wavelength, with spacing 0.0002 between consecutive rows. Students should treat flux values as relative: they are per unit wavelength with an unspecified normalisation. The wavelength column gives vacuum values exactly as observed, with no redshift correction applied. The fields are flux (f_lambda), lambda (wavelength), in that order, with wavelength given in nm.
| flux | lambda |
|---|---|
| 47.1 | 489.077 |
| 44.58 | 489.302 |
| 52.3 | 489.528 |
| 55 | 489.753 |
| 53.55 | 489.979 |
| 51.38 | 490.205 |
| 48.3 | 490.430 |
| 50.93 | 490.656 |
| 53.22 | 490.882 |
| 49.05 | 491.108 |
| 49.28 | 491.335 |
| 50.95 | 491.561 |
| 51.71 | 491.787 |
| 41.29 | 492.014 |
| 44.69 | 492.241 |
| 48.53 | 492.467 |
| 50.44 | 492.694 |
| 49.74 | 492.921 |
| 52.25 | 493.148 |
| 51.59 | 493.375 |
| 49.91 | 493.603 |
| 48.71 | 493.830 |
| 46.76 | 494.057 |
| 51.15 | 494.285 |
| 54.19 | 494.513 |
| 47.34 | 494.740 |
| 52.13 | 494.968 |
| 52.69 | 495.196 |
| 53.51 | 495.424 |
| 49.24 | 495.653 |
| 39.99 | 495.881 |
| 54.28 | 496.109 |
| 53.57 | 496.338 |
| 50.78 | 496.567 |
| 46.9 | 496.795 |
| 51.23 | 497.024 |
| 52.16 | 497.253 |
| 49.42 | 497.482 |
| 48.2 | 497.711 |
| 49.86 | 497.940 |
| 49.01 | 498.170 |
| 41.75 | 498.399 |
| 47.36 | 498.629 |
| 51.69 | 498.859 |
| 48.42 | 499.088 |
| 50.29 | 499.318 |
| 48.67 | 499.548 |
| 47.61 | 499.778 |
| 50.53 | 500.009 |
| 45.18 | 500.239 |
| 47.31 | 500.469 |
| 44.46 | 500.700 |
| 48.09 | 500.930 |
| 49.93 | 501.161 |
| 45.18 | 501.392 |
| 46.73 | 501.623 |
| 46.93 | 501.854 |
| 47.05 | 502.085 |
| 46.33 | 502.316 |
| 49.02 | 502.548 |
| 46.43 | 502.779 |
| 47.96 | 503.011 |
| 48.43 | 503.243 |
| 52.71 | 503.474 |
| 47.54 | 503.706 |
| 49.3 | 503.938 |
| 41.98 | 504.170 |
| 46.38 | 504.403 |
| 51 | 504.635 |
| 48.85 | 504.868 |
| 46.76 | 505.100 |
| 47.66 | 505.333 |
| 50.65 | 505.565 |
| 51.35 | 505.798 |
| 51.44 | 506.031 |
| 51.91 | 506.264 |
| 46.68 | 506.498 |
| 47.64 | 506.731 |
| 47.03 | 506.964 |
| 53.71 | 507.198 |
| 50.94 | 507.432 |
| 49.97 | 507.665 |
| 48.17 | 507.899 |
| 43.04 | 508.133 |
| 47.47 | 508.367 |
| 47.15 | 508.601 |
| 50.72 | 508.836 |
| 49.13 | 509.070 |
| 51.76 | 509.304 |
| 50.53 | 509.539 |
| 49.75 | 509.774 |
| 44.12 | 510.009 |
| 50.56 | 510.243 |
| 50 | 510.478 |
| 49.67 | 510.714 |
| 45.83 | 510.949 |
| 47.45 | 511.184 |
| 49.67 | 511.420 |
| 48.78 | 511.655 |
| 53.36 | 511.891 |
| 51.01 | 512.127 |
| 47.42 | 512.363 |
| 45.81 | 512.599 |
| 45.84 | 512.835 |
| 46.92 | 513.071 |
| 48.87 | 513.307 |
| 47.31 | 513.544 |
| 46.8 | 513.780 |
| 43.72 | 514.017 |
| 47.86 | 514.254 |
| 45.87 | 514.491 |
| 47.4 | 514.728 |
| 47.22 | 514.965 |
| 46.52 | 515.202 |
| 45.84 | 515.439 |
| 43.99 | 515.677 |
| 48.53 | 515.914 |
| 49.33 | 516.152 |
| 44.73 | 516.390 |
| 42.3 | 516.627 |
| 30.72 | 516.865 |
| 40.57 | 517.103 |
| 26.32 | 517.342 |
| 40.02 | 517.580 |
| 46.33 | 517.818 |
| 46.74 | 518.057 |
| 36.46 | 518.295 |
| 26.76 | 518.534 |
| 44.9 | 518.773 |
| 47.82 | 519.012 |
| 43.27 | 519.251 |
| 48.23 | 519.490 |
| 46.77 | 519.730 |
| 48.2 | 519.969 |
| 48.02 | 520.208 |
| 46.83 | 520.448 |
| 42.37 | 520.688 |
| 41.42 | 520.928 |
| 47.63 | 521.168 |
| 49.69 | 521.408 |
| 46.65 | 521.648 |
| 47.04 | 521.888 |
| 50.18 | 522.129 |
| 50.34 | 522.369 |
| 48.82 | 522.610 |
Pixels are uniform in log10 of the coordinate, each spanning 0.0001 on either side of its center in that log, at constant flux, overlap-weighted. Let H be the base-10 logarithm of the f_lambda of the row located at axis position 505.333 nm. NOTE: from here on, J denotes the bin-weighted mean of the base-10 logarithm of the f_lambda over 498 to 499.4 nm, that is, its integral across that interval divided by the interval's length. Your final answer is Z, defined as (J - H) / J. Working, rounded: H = 1.68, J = 1.68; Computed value 0.002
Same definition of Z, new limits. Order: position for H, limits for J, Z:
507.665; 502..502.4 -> -0.017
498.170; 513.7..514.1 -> -0.022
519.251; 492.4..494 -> 0.037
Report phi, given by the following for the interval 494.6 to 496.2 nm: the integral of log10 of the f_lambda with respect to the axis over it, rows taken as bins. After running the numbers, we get 2.71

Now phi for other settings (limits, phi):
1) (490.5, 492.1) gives 2.71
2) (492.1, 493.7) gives 2.71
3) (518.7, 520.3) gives 2.67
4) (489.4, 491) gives 2.75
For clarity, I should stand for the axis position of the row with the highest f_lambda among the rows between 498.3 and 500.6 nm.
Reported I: 498.859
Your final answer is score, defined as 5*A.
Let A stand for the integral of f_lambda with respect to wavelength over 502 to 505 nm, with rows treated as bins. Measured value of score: 719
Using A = 144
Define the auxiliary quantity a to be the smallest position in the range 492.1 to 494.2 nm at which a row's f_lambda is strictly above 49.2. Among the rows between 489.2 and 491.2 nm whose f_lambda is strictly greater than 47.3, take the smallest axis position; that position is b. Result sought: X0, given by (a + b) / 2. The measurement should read 491.11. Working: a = 492.694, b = 489.528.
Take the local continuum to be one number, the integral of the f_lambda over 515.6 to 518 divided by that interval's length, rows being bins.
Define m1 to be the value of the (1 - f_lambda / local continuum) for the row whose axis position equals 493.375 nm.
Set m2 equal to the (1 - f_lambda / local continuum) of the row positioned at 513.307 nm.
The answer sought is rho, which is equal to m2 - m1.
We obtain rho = 0.07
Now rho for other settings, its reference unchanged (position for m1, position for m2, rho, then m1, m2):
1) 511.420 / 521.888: 0.06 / -0.20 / -0.14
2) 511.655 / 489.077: 0.04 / -0.18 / -0.14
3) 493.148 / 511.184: 0.12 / -0.26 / -0.15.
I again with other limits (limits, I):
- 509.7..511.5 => 510.243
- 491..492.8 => 491.787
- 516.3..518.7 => 518.057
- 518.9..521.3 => 519.490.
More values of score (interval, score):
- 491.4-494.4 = 736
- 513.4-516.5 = 722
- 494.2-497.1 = 733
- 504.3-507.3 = 740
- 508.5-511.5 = 734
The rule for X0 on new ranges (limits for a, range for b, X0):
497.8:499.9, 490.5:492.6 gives 494.30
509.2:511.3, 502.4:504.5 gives 505.93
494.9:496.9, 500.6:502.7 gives 497.95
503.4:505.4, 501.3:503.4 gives 503.01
